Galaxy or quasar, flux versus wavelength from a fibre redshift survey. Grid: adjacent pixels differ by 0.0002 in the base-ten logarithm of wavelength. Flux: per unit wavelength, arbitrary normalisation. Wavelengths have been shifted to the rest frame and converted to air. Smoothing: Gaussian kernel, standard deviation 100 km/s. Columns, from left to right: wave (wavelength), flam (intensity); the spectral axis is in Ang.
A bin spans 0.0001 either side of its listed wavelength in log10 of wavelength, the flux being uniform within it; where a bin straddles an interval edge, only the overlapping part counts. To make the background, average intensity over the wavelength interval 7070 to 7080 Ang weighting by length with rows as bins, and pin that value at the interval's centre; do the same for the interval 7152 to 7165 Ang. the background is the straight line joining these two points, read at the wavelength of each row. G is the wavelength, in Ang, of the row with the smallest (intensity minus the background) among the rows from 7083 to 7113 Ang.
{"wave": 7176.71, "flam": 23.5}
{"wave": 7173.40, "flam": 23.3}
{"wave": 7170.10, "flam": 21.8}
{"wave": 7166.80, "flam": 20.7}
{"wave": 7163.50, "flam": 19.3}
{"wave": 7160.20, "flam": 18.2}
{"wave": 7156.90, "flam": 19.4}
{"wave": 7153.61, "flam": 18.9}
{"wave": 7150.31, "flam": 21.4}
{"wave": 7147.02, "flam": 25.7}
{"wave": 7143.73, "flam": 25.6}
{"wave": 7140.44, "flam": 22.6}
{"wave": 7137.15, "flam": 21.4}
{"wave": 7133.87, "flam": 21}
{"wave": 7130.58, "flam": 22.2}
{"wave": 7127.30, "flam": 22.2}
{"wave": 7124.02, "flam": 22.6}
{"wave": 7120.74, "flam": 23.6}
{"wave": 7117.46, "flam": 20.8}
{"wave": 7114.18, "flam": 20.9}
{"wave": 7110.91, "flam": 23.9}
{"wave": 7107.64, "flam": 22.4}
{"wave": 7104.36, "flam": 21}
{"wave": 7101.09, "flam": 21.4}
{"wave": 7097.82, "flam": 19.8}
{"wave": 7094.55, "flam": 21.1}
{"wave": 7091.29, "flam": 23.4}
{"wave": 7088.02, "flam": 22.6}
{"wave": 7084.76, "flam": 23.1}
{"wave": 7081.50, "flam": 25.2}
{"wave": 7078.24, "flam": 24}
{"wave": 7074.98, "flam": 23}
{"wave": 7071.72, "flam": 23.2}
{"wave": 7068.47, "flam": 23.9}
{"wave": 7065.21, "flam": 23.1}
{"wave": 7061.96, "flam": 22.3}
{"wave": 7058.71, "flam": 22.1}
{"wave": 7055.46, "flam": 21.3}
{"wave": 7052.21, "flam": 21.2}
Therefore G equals 7097.82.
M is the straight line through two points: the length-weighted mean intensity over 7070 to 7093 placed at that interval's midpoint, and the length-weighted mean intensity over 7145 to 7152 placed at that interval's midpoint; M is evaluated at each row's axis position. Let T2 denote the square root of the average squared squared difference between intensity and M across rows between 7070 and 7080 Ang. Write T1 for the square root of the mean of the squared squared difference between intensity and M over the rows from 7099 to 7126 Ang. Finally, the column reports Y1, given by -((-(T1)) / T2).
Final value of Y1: 22.5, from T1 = 4.7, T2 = 0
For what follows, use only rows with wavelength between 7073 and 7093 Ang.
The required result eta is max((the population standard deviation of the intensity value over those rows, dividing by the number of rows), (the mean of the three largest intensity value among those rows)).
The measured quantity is 24.2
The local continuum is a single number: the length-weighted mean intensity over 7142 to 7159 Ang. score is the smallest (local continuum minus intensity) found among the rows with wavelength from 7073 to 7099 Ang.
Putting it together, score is -3.1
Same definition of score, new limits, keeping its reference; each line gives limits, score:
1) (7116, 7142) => -1.5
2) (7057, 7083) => -3.1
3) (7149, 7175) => -1.2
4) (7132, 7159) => -3.6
